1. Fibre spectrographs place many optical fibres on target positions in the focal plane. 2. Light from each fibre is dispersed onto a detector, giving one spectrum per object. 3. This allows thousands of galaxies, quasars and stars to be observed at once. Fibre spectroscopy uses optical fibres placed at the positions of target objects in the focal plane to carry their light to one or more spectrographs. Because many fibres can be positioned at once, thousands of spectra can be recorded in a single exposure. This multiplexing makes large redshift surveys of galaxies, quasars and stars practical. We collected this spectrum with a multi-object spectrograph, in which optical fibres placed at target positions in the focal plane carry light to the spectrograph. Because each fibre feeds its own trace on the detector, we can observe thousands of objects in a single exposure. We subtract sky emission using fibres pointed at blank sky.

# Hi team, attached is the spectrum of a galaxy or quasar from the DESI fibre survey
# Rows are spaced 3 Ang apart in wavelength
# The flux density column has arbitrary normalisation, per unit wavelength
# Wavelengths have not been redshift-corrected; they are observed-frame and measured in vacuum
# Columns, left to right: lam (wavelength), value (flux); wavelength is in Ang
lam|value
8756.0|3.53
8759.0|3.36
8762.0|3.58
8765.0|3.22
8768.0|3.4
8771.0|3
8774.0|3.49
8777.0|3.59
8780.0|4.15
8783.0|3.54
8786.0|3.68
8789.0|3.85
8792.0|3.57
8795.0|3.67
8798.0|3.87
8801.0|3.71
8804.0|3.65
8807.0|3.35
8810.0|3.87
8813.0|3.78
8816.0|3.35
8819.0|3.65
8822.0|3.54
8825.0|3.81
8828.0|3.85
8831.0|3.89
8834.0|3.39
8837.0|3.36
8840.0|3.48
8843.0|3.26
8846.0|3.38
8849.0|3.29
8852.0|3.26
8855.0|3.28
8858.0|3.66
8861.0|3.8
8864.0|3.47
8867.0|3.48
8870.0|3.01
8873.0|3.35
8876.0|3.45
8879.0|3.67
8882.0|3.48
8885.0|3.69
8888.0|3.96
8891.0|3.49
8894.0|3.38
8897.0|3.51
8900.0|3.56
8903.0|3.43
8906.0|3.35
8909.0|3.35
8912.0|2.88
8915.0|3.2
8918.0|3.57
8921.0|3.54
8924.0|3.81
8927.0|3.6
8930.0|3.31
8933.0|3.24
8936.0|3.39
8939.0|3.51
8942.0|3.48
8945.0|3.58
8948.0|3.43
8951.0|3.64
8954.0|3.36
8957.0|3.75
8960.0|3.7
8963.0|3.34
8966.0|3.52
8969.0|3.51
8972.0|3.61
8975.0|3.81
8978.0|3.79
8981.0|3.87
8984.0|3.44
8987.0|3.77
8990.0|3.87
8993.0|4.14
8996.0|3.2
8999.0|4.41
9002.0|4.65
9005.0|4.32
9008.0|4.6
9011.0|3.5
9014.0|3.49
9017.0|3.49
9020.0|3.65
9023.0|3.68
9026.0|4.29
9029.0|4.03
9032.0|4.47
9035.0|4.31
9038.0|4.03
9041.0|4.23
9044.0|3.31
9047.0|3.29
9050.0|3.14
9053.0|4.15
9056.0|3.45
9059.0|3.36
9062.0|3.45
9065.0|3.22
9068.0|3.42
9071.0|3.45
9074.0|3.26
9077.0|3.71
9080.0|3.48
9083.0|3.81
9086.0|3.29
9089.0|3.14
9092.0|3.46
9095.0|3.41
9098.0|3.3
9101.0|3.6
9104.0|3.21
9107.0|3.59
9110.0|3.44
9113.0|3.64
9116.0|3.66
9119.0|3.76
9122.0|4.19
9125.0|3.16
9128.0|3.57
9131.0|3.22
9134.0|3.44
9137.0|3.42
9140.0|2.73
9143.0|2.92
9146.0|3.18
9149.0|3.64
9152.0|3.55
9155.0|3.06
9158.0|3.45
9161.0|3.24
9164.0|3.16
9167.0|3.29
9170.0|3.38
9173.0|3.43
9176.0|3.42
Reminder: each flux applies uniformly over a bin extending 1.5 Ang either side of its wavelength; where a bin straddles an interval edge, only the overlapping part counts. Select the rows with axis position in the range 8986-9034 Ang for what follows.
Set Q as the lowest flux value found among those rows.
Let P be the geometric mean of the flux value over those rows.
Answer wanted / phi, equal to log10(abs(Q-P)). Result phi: -0.1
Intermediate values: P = 3.95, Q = 3.2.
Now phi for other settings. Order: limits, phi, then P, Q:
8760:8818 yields -0.2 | 3.59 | 3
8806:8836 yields -0.5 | 3.64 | 3.35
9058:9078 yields -0.7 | 3.41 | 3.22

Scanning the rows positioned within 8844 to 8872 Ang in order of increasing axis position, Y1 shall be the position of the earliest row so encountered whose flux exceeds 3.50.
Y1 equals 8858.0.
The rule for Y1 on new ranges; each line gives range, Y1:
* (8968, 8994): 8969.0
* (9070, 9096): 9077.0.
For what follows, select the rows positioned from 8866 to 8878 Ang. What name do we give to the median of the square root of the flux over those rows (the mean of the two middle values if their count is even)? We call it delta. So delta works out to 1.84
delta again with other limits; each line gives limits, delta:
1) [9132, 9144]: 1.78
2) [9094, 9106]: 1.83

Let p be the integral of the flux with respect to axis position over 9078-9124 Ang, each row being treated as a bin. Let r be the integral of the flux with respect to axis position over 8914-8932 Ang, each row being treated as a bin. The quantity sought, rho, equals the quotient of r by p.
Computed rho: 0.4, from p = 162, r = 63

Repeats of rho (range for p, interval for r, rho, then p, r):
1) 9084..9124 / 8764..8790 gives 0.7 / 141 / 92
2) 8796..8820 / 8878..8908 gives 1.2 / 88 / 106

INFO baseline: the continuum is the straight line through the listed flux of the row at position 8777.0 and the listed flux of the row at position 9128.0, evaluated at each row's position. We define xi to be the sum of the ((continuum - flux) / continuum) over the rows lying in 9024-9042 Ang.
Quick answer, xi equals -1.1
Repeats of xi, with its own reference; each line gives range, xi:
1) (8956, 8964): 0.0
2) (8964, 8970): 0.0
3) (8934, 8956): 0.2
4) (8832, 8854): 0.5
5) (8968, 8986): -0.2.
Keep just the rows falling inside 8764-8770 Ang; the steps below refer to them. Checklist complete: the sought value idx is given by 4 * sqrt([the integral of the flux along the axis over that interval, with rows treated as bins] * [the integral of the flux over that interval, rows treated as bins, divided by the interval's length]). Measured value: 32.3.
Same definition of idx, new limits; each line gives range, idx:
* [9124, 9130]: 33.0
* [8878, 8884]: 35.0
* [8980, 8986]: 35.7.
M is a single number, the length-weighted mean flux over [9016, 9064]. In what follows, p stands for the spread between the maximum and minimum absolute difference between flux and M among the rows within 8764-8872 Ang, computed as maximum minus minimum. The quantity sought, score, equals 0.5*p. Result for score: 0.38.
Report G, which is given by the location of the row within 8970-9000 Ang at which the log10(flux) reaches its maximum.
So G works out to 8999.0 Ang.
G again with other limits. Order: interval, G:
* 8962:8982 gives 8981.0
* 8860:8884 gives 8861.0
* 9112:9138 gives 9122.0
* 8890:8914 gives 8900.0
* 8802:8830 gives 8810.0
